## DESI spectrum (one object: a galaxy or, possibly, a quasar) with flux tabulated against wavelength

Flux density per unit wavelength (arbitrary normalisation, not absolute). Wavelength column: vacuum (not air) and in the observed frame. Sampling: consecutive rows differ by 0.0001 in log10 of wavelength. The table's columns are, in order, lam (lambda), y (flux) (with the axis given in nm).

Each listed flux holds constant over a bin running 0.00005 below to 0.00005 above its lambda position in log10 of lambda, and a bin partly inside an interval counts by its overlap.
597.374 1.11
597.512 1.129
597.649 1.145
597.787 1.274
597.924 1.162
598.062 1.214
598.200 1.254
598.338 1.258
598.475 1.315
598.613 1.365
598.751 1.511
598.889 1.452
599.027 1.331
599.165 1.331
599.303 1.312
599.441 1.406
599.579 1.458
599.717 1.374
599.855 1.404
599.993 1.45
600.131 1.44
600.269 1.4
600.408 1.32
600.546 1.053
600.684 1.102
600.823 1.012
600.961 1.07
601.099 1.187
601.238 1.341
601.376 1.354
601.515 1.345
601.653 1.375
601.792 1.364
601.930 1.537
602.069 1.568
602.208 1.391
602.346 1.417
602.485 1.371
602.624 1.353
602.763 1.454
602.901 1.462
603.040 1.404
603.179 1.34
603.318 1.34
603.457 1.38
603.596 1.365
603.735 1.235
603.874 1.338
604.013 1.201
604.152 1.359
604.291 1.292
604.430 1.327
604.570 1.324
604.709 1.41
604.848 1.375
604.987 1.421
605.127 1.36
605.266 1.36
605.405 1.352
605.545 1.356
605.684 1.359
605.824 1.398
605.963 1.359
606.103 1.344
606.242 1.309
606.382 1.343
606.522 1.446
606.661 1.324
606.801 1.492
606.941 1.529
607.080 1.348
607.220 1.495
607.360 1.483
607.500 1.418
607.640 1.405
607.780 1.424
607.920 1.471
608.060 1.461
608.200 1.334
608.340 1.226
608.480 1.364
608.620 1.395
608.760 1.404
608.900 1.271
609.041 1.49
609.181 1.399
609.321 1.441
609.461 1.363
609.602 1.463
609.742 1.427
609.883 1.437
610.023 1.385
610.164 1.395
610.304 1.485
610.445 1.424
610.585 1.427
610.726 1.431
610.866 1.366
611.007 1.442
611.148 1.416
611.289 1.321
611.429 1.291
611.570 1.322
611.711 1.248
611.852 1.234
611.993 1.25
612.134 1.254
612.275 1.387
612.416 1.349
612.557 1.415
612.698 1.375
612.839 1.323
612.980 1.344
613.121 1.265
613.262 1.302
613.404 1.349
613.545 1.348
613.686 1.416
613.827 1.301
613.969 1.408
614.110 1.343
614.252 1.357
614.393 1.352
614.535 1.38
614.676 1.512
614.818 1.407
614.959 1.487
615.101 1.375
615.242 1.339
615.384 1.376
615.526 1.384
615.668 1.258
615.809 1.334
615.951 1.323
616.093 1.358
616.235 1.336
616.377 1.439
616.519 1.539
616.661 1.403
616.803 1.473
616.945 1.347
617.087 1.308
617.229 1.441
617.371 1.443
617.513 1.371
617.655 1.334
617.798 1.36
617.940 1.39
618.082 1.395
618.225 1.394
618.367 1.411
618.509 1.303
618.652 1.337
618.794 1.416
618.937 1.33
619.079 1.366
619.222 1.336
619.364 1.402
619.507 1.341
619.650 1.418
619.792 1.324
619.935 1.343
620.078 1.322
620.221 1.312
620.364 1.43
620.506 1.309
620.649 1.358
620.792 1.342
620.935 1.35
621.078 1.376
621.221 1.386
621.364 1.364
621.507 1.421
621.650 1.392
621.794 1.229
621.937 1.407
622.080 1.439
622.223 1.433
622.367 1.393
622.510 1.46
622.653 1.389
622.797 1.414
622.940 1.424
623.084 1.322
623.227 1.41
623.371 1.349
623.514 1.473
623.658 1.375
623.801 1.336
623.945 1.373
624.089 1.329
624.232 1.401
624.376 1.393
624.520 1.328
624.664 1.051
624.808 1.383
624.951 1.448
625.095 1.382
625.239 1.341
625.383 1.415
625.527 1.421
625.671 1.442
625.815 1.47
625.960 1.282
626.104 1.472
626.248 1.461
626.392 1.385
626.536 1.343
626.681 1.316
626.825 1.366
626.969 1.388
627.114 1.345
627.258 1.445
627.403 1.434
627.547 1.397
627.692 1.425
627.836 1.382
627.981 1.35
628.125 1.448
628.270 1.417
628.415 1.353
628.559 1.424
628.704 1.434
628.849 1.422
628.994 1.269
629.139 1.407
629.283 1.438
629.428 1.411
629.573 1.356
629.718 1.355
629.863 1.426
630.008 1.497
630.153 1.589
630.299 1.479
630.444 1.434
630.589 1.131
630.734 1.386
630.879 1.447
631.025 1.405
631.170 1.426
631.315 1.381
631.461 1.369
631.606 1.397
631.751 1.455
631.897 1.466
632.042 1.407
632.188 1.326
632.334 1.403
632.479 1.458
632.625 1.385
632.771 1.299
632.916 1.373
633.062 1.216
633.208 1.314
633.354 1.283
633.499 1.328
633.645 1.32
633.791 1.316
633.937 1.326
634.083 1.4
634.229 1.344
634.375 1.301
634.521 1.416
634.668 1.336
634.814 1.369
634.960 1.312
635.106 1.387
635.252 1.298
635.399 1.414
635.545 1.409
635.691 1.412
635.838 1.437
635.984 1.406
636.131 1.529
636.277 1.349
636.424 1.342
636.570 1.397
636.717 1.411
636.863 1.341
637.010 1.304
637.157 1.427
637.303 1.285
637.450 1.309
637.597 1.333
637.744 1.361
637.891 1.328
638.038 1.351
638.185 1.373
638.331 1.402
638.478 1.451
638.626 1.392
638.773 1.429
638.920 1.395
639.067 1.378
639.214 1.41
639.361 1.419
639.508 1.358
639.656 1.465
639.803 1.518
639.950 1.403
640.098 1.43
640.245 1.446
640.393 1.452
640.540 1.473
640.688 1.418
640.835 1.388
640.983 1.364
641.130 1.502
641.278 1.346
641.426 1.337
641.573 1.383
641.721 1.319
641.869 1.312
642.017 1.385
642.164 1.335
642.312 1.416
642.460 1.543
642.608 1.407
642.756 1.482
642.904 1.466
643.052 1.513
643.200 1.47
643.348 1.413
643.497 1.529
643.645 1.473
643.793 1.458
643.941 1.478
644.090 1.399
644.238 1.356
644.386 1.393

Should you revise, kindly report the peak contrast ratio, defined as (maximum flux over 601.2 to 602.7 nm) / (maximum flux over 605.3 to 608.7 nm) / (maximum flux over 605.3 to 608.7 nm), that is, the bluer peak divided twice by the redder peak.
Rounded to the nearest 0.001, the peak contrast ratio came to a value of 0.671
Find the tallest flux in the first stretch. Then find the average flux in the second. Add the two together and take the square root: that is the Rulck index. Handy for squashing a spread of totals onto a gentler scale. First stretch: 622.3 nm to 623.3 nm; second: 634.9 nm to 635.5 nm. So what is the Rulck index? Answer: 1.68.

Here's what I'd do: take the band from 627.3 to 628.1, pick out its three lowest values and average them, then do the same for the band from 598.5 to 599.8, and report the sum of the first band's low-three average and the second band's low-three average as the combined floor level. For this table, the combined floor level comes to 2.70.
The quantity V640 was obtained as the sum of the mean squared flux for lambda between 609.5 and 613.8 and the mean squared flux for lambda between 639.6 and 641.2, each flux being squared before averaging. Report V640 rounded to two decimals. 3.94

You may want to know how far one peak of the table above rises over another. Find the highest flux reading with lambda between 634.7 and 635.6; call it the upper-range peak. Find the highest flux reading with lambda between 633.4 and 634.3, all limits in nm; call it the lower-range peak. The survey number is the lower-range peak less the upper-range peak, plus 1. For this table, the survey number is 0.99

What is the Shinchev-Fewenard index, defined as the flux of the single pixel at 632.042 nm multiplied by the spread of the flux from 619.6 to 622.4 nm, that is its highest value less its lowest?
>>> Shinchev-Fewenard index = 0.30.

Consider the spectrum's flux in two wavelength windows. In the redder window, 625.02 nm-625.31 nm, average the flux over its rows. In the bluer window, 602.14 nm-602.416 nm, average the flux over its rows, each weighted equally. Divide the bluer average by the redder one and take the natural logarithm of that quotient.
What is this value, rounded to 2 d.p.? 0.03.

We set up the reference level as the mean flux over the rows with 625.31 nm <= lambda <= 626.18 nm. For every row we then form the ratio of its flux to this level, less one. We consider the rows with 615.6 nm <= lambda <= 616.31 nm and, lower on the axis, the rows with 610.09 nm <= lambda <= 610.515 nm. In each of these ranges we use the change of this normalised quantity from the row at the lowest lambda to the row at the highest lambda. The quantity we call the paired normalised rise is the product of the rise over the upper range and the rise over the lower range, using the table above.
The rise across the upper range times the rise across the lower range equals 0.0011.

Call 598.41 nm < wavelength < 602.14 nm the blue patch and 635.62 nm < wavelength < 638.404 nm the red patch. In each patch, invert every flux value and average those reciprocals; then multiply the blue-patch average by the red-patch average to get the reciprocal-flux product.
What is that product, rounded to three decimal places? 0.551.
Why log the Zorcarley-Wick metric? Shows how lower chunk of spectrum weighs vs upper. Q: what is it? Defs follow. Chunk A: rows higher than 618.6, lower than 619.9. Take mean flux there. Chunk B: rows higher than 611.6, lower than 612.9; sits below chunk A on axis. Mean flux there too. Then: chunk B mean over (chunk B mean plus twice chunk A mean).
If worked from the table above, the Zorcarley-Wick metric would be 0.325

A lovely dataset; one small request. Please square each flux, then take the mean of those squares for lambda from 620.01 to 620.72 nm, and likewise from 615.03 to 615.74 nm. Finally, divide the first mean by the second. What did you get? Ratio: 1.00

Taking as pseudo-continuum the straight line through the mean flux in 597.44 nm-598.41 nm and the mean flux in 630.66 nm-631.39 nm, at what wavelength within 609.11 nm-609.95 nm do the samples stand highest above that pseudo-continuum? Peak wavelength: 609.602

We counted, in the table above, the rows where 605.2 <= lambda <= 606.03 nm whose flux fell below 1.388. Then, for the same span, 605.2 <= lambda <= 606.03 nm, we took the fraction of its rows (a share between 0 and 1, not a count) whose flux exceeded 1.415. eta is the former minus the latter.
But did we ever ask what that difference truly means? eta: 5.0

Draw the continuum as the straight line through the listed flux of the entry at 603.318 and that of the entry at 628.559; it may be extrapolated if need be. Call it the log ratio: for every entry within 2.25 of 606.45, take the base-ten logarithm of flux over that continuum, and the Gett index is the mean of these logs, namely 0.010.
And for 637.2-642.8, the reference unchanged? -0.020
